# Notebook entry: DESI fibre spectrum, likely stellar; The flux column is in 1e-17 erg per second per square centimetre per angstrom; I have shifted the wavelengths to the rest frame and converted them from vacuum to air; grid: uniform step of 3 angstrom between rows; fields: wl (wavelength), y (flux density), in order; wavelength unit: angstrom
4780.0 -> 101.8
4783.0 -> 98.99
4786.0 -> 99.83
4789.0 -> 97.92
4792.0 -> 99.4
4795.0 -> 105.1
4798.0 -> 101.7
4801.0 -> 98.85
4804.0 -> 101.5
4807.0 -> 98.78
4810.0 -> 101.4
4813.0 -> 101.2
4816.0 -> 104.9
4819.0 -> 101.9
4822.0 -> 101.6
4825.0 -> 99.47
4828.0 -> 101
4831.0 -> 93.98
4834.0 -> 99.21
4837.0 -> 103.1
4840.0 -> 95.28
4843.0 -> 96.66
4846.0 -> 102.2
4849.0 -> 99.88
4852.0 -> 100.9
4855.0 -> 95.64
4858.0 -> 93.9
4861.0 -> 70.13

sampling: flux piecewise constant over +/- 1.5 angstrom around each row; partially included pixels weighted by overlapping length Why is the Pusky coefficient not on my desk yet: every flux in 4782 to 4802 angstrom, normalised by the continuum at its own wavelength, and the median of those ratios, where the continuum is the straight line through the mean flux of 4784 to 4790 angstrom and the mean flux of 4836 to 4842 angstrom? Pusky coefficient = 1.005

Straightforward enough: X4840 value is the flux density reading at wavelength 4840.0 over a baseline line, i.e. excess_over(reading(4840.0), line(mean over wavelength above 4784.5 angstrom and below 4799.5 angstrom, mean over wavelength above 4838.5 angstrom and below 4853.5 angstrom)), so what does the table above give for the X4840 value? -3.9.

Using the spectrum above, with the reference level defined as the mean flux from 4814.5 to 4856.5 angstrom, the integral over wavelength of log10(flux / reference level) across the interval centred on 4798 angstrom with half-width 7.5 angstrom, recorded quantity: 0.10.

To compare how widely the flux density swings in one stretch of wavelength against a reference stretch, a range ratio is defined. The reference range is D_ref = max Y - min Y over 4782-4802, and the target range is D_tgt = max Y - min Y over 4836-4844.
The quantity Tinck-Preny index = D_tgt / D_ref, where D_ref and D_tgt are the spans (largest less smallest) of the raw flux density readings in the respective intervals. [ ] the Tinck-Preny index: 1.09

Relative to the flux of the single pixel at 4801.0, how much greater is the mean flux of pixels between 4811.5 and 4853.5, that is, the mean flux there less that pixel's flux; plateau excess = 1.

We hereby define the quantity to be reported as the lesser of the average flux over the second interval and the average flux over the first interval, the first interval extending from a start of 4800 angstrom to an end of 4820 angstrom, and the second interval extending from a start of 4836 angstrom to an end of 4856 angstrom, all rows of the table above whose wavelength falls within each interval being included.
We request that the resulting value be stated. 99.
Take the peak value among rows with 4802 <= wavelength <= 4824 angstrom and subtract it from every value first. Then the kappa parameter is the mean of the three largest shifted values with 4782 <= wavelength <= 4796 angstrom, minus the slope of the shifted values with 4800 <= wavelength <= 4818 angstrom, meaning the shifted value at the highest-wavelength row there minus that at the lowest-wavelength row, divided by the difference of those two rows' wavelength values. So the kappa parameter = -3.86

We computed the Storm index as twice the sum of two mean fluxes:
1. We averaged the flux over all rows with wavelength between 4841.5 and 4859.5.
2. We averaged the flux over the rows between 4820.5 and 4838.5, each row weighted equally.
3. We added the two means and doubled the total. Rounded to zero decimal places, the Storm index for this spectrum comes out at 396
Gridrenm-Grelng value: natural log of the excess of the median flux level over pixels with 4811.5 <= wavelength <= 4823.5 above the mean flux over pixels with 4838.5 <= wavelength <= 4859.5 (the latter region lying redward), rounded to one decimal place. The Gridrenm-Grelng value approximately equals 1.4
